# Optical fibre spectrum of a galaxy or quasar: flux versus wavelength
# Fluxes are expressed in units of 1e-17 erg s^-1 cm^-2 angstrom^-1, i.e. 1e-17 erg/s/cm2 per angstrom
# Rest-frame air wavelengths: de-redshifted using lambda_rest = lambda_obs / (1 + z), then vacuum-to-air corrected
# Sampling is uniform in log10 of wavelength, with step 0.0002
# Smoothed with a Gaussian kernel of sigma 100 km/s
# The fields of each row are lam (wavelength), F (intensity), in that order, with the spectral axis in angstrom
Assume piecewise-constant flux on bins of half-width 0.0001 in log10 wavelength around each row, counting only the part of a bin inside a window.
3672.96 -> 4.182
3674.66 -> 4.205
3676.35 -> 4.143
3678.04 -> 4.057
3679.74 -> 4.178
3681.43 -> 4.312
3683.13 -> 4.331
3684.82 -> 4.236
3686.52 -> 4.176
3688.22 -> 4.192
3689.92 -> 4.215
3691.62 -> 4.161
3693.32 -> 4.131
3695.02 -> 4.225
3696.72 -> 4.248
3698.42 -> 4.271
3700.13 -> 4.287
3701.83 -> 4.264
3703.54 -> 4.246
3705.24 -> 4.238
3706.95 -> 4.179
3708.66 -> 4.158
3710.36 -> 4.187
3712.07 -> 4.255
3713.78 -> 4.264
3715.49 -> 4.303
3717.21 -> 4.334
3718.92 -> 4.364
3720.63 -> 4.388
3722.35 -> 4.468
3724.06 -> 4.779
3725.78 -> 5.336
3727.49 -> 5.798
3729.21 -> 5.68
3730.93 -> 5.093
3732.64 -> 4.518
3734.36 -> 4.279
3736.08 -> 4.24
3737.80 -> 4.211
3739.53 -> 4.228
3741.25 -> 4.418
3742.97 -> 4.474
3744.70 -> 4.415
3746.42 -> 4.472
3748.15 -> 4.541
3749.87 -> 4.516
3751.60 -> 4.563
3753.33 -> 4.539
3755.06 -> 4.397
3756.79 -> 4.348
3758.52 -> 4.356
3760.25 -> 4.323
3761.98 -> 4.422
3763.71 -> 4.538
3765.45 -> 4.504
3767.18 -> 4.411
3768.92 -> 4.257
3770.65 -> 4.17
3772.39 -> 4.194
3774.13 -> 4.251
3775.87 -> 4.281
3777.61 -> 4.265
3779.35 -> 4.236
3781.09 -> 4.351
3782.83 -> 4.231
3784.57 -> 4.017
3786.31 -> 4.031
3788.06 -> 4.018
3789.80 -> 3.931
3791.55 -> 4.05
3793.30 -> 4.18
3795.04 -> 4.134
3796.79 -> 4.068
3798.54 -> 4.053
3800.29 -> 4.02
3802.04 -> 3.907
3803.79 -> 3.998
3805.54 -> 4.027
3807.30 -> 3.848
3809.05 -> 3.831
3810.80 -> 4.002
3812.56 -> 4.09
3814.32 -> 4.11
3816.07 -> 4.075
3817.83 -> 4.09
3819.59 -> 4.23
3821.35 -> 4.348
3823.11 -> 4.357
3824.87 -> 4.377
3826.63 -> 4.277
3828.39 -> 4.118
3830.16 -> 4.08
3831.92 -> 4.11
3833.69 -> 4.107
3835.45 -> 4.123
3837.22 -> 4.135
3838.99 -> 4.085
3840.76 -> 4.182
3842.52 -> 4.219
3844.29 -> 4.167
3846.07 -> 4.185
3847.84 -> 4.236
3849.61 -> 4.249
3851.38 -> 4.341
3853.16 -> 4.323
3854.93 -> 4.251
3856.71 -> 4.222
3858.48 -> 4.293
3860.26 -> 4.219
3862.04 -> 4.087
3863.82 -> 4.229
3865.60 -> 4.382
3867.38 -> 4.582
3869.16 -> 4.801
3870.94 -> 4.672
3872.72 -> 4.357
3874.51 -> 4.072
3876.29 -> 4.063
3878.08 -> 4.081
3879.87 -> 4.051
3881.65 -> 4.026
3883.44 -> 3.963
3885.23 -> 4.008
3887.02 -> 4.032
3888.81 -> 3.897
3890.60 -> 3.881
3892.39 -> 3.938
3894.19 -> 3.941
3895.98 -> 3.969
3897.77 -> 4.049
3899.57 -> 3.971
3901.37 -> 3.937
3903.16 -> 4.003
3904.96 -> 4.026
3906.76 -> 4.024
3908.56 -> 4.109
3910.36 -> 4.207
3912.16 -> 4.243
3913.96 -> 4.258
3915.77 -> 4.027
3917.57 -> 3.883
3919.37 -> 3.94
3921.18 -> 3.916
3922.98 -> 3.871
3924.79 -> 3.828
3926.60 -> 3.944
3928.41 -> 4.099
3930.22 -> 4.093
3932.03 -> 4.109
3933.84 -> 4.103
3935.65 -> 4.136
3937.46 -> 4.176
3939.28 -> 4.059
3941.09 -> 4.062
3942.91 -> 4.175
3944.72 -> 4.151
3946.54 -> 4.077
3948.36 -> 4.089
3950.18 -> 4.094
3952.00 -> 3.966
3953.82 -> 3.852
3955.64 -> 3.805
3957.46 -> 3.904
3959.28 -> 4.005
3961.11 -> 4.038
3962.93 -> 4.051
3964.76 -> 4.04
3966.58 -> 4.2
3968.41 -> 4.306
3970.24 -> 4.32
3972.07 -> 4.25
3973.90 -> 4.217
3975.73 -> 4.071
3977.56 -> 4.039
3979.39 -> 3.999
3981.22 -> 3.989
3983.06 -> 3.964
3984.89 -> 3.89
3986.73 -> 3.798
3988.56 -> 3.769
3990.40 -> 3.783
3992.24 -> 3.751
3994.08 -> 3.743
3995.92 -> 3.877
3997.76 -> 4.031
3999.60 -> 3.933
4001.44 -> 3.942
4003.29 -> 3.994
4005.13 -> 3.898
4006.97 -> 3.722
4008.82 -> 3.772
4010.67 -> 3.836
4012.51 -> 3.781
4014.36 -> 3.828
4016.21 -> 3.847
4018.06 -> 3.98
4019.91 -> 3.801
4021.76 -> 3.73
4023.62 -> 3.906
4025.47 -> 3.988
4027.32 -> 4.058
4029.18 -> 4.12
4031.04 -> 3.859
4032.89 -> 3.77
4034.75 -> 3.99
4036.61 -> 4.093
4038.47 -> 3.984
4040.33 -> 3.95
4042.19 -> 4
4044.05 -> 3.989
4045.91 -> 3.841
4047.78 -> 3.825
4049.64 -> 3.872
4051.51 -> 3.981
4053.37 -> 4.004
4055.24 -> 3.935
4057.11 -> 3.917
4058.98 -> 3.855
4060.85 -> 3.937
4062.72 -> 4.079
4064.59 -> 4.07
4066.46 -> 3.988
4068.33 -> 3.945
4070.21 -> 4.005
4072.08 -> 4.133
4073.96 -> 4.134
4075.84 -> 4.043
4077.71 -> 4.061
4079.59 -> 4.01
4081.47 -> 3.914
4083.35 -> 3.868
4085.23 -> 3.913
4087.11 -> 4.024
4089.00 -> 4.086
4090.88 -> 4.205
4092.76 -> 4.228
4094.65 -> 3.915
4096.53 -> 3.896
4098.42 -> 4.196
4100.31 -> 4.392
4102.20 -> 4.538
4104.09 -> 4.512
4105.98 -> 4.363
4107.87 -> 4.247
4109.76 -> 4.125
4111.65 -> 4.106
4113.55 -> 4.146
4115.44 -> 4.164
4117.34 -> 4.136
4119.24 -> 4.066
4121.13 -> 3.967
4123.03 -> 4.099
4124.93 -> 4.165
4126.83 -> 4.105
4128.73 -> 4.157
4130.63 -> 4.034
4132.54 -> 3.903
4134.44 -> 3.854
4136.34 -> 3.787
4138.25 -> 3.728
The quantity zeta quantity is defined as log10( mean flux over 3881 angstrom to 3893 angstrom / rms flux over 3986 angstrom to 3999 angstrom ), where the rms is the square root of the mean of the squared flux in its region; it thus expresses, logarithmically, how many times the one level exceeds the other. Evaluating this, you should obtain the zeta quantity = 0.016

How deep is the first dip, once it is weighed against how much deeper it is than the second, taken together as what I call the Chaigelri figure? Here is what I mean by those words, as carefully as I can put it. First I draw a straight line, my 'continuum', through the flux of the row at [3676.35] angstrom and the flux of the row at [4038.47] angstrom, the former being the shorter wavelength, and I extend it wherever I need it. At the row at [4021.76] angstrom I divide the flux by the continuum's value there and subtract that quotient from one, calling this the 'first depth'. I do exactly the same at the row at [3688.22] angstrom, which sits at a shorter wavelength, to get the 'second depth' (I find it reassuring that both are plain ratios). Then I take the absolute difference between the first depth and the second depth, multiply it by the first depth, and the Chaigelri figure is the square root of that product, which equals 0.072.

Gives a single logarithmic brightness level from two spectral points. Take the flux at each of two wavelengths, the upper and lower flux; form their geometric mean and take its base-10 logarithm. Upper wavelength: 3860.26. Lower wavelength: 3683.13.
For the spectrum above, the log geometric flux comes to 0.631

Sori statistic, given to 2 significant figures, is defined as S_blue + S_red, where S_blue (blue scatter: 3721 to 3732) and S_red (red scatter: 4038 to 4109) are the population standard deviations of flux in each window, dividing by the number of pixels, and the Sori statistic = 0.65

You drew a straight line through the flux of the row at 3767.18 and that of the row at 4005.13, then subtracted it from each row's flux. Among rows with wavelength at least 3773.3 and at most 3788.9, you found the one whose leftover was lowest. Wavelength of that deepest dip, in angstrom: 3784.57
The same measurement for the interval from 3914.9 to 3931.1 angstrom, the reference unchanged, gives 3924.79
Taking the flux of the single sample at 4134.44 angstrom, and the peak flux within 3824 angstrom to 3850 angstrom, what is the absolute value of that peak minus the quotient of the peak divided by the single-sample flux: 3.241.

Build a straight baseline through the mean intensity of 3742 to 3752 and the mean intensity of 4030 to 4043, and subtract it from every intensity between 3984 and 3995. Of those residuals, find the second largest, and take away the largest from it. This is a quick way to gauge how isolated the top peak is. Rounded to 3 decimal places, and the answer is -0.089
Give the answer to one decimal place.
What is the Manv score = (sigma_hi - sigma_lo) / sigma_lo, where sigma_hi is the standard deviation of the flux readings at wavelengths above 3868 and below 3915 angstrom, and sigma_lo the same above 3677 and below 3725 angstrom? 0.7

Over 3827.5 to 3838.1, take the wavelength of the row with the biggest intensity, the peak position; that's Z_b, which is 3837.22 angstrom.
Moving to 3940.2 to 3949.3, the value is 3942.91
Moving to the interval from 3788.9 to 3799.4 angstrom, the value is 3793.30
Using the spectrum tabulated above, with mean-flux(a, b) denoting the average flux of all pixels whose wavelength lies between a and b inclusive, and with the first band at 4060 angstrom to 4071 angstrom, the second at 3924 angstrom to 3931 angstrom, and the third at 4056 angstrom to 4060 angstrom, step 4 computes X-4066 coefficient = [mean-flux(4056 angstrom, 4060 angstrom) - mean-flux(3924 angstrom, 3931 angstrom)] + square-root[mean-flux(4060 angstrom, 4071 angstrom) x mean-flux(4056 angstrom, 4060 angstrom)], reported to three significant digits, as 3.84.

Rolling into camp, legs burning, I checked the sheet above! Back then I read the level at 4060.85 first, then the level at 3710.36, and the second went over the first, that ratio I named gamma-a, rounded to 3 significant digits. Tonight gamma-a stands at 1.06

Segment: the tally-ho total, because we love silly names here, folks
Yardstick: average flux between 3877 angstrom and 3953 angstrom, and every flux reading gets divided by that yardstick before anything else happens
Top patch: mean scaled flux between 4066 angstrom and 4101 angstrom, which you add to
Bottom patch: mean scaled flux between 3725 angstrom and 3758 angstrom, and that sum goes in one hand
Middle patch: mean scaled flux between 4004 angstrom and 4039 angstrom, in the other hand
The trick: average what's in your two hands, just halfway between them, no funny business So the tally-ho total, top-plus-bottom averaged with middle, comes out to 1.56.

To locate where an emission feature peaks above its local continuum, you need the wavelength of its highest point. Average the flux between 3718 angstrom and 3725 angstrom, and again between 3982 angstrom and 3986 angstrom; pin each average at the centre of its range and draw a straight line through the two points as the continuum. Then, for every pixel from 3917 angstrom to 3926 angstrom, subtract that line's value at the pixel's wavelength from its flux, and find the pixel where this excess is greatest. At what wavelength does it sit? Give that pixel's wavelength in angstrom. 3919.37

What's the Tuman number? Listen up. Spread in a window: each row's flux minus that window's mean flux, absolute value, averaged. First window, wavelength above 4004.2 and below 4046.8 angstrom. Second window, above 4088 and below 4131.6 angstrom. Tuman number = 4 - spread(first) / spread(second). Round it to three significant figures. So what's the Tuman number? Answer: 3.15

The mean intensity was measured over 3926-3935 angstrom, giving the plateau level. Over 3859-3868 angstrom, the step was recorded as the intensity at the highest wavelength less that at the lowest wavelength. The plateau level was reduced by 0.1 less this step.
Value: 4.3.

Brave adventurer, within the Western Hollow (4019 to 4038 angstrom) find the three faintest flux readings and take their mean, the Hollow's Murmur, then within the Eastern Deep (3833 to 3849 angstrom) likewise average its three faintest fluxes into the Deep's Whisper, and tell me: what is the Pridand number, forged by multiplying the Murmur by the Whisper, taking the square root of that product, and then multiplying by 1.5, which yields 5.90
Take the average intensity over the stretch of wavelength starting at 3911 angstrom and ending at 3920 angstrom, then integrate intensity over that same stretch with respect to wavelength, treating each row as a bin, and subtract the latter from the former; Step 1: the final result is -32.6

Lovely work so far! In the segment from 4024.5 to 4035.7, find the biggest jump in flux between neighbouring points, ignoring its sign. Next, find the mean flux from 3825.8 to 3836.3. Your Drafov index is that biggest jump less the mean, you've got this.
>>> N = -3.9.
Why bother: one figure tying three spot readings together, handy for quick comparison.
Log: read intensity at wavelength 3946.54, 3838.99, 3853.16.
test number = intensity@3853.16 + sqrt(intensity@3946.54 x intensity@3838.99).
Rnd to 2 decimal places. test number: 8.40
